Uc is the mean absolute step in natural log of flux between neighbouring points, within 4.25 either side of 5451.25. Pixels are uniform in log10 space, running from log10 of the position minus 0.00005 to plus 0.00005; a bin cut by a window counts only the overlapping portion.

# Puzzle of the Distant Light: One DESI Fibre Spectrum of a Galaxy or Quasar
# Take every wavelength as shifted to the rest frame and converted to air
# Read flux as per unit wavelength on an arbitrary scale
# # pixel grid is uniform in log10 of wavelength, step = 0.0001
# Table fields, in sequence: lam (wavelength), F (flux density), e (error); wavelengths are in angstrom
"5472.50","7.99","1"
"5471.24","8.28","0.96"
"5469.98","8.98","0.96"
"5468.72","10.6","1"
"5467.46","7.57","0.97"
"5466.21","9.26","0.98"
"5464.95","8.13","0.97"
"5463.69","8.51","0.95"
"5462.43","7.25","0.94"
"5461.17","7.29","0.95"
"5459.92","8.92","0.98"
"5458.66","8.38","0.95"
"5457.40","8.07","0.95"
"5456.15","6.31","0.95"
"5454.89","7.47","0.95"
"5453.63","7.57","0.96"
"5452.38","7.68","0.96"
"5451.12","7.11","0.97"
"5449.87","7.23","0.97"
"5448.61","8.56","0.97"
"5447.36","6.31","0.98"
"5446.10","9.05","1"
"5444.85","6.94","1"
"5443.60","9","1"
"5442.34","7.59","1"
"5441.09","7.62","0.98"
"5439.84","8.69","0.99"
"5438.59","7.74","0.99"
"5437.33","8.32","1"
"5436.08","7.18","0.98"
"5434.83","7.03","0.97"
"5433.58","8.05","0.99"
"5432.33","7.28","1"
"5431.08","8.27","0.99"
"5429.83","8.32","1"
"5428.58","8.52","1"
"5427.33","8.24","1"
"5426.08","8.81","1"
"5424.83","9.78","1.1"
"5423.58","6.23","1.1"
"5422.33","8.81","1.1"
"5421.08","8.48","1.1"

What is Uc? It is 0.10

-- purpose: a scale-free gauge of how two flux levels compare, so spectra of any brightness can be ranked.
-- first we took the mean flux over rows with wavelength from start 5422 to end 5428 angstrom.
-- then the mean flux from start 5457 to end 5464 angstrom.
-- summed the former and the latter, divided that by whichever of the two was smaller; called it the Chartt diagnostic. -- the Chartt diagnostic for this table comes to 2.04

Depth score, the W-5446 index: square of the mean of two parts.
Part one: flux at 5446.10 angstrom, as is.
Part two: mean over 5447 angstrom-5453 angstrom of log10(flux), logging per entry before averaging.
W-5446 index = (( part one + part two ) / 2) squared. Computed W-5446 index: 25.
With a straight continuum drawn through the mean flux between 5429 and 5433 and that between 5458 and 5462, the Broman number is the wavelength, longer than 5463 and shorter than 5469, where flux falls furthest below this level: 5467.46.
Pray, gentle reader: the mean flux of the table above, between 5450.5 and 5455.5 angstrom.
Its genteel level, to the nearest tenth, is 7.5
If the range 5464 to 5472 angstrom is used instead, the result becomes 8.8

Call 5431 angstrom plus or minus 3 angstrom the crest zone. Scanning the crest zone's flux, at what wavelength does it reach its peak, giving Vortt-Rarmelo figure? 5428.58 angstrom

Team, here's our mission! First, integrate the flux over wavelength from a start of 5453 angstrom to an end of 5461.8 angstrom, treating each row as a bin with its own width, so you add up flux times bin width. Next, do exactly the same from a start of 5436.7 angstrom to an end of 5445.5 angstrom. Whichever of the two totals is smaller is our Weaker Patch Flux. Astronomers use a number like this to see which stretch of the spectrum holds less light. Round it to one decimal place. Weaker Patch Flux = 67.9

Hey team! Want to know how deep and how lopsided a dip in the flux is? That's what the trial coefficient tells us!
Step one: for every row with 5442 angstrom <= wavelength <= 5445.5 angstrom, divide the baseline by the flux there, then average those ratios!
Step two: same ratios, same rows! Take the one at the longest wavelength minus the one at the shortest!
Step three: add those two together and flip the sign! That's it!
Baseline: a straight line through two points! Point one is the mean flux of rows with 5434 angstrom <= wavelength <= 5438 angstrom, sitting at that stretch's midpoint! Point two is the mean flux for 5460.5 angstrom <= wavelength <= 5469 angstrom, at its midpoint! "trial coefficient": -1.10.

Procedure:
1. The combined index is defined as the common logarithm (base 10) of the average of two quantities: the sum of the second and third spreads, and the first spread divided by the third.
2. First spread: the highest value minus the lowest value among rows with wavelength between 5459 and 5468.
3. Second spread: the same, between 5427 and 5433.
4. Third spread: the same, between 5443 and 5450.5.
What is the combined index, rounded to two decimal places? 0.37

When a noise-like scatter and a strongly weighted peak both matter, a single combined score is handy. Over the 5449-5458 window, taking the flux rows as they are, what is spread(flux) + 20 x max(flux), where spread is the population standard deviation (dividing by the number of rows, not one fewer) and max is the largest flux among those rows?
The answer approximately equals 162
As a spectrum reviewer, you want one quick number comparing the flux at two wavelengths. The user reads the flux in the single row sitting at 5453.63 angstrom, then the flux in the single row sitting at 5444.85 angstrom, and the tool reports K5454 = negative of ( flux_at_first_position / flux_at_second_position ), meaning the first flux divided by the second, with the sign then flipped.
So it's -1.09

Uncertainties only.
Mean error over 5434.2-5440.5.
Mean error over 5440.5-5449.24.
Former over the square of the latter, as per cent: 101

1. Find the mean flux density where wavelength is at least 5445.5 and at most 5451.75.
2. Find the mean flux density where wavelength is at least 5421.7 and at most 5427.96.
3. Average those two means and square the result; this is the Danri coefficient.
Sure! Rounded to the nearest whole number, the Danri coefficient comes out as 64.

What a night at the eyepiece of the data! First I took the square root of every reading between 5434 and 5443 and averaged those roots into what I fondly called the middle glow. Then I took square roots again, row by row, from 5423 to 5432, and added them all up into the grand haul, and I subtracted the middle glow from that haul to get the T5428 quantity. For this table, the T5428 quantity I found 17.4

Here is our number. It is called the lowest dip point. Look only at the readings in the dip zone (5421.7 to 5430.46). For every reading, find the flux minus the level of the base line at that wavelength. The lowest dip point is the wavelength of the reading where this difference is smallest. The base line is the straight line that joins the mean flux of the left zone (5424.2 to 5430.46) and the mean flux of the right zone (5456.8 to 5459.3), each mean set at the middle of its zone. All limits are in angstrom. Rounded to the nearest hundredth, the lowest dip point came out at 5423.58 angstrom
